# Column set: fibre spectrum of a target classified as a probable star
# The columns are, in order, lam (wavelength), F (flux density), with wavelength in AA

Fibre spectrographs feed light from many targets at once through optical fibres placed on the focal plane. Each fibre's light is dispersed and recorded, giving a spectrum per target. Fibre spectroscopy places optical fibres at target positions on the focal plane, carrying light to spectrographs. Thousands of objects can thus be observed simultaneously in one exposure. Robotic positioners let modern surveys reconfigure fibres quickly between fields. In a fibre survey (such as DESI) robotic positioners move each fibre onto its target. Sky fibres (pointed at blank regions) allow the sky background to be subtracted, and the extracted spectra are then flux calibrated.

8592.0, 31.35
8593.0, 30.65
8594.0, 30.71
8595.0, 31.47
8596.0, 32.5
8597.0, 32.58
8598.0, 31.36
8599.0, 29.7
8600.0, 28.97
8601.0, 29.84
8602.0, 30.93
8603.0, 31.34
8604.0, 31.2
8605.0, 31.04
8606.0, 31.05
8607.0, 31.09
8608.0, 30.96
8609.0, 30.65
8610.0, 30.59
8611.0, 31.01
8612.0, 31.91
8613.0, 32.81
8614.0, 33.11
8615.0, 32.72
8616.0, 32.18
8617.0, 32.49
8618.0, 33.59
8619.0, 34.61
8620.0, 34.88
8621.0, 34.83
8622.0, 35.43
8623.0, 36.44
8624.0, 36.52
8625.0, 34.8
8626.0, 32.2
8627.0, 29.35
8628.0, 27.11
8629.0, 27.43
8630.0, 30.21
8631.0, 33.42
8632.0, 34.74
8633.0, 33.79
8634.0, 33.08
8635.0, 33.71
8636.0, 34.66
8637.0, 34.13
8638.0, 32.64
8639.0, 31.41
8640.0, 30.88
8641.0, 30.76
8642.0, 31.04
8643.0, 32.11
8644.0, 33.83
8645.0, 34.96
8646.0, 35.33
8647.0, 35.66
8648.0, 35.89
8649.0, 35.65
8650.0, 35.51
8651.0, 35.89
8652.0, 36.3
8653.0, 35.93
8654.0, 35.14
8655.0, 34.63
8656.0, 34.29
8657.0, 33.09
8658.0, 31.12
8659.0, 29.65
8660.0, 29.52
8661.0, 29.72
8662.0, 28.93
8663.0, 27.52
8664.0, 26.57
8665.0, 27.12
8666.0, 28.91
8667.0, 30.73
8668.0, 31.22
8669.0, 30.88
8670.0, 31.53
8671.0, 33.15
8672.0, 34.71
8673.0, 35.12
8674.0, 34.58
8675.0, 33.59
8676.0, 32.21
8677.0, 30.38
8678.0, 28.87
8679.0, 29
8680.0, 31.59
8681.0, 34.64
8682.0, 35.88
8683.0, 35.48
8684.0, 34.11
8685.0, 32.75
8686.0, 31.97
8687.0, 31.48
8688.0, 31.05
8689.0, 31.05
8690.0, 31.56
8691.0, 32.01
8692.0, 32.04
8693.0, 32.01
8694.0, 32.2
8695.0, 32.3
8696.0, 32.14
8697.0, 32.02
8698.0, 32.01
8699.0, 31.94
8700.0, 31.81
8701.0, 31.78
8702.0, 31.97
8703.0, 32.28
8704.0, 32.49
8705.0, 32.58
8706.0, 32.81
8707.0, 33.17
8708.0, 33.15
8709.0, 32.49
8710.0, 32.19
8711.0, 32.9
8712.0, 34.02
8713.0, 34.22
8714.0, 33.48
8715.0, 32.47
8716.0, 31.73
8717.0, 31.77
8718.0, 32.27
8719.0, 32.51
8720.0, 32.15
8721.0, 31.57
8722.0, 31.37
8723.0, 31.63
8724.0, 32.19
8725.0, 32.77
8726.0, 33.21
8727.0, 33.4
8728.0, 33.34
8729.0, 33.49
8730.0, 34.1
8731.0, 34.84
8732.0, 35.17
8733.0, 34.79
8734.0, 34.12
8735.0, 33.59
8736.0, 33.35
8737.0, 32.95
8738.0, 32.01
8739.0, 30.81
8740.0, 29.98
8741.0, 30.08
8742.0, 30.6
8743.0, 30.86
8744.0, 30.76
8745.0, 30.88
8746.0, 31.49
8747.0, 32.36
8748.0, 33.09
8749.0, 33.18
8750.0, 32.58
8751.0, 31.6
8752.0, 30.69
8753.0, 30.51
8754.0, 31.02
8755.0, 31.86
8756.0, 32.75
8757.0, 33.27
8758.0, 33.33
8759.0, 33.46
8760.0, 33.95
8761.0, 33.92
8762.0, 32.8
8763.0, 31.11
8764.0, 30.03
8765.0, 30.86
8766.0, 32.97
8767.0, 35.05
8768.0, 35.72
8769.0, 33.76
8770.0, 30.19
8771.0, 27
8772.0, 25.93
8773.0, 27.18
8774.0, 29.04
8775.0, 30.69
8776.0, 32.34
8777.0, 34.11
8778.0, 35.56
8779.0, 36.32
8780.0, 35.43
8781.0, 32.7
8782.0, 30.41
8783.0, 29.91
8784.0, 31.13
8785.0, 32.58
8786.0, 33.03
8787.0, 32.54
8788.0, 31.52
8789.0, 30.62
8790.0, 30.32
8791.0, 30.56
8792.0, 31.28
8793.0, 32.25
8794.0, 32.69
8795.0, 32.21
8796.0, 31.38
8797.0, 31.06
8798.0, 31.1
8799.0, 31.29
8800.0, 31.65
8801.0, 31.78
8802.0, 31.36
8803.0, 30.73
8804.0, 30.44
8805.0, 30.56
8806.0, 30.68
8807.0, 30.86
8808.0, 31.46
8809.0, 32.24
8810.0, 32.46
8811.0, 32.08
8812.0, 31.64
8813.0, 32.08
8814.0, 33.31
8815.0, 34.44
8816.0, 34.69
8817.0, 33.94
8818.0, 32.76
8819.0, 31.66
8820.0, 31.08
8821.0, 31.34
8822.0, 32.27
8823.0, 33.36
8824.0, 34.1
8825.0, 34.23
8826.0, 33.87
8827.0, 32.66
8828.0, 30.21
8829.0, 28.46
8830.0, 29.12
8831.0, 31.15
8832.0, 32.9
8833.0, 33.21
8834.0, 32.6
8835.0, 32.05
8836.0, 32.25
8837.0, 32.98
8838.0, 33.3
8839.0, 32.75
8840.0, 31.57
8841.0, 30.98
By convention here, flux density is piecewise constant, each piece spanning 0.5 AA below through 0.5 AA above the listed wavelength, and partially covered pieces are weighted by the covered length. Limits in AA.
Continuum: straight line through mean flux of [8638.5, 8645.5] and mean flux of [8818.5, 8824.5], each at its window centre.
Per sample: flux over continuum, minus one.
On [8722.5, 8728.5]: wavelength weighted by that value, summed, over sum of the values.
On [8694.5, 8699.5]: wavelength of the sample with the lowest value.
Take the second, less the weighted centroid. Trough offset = -28.4 AA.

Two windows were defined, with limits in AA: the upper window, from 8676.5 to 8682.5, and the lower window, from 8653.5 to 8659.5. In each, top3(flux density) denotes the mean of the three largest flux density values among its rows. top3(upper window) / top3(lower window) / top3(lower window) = 0.0283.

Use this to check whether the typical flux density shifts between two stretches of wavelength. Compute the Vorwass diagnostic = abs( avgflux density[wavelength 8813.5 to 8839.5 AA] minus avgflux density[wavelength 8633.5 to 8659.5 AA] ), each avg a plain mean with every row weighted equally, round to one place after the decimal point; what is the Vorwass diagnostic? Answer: 1.3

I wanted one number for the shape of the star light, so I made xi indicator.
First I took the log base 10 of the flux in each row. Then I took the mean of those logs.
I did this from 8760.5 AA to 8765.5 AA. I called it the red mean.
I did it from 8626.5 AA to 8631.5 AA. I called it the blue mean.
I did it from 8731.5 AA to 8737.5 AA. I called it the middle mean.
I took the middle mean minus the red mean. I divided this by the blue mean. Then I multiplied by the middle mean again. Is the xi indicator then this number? 0.031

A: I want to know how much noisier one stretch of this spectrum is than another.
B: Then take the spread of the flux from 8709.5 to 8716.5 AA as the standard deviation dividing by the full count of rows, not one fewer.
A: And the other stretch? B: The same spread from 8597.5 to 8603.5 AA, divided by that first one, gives 1.0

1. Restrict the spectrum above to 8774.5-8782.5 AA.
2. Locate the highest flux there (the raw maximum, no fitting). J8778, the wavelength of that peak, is 8779.0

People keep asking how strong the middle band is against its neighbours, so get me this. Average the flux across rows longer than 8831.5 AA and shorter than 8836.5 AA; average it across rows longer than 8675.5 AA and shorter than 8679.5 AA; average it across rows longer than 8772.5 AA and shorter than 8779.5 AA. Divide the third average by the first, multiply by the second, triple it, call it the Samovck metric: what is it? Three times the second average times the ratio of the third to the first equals 89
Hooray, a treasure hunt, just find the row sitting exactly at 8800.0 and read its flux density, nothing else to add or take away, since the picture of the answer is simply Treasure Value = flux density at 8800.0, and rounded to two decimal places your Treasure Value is 31.65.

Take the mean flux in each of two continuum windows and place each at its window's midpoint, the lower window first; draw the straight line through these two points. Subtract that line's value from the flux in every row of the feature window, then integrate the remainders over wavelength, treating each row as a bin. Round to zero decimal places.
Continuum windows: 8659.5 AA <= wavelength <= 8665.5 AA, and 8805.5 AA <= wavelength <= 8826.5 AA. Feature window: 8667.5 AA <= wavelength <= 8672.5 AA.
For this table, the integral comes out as 19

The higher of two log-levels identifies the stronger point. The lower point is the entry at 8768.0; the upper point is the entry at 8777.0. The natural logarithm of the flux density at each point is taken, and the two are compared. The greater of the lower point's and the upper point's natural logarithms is 3.58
